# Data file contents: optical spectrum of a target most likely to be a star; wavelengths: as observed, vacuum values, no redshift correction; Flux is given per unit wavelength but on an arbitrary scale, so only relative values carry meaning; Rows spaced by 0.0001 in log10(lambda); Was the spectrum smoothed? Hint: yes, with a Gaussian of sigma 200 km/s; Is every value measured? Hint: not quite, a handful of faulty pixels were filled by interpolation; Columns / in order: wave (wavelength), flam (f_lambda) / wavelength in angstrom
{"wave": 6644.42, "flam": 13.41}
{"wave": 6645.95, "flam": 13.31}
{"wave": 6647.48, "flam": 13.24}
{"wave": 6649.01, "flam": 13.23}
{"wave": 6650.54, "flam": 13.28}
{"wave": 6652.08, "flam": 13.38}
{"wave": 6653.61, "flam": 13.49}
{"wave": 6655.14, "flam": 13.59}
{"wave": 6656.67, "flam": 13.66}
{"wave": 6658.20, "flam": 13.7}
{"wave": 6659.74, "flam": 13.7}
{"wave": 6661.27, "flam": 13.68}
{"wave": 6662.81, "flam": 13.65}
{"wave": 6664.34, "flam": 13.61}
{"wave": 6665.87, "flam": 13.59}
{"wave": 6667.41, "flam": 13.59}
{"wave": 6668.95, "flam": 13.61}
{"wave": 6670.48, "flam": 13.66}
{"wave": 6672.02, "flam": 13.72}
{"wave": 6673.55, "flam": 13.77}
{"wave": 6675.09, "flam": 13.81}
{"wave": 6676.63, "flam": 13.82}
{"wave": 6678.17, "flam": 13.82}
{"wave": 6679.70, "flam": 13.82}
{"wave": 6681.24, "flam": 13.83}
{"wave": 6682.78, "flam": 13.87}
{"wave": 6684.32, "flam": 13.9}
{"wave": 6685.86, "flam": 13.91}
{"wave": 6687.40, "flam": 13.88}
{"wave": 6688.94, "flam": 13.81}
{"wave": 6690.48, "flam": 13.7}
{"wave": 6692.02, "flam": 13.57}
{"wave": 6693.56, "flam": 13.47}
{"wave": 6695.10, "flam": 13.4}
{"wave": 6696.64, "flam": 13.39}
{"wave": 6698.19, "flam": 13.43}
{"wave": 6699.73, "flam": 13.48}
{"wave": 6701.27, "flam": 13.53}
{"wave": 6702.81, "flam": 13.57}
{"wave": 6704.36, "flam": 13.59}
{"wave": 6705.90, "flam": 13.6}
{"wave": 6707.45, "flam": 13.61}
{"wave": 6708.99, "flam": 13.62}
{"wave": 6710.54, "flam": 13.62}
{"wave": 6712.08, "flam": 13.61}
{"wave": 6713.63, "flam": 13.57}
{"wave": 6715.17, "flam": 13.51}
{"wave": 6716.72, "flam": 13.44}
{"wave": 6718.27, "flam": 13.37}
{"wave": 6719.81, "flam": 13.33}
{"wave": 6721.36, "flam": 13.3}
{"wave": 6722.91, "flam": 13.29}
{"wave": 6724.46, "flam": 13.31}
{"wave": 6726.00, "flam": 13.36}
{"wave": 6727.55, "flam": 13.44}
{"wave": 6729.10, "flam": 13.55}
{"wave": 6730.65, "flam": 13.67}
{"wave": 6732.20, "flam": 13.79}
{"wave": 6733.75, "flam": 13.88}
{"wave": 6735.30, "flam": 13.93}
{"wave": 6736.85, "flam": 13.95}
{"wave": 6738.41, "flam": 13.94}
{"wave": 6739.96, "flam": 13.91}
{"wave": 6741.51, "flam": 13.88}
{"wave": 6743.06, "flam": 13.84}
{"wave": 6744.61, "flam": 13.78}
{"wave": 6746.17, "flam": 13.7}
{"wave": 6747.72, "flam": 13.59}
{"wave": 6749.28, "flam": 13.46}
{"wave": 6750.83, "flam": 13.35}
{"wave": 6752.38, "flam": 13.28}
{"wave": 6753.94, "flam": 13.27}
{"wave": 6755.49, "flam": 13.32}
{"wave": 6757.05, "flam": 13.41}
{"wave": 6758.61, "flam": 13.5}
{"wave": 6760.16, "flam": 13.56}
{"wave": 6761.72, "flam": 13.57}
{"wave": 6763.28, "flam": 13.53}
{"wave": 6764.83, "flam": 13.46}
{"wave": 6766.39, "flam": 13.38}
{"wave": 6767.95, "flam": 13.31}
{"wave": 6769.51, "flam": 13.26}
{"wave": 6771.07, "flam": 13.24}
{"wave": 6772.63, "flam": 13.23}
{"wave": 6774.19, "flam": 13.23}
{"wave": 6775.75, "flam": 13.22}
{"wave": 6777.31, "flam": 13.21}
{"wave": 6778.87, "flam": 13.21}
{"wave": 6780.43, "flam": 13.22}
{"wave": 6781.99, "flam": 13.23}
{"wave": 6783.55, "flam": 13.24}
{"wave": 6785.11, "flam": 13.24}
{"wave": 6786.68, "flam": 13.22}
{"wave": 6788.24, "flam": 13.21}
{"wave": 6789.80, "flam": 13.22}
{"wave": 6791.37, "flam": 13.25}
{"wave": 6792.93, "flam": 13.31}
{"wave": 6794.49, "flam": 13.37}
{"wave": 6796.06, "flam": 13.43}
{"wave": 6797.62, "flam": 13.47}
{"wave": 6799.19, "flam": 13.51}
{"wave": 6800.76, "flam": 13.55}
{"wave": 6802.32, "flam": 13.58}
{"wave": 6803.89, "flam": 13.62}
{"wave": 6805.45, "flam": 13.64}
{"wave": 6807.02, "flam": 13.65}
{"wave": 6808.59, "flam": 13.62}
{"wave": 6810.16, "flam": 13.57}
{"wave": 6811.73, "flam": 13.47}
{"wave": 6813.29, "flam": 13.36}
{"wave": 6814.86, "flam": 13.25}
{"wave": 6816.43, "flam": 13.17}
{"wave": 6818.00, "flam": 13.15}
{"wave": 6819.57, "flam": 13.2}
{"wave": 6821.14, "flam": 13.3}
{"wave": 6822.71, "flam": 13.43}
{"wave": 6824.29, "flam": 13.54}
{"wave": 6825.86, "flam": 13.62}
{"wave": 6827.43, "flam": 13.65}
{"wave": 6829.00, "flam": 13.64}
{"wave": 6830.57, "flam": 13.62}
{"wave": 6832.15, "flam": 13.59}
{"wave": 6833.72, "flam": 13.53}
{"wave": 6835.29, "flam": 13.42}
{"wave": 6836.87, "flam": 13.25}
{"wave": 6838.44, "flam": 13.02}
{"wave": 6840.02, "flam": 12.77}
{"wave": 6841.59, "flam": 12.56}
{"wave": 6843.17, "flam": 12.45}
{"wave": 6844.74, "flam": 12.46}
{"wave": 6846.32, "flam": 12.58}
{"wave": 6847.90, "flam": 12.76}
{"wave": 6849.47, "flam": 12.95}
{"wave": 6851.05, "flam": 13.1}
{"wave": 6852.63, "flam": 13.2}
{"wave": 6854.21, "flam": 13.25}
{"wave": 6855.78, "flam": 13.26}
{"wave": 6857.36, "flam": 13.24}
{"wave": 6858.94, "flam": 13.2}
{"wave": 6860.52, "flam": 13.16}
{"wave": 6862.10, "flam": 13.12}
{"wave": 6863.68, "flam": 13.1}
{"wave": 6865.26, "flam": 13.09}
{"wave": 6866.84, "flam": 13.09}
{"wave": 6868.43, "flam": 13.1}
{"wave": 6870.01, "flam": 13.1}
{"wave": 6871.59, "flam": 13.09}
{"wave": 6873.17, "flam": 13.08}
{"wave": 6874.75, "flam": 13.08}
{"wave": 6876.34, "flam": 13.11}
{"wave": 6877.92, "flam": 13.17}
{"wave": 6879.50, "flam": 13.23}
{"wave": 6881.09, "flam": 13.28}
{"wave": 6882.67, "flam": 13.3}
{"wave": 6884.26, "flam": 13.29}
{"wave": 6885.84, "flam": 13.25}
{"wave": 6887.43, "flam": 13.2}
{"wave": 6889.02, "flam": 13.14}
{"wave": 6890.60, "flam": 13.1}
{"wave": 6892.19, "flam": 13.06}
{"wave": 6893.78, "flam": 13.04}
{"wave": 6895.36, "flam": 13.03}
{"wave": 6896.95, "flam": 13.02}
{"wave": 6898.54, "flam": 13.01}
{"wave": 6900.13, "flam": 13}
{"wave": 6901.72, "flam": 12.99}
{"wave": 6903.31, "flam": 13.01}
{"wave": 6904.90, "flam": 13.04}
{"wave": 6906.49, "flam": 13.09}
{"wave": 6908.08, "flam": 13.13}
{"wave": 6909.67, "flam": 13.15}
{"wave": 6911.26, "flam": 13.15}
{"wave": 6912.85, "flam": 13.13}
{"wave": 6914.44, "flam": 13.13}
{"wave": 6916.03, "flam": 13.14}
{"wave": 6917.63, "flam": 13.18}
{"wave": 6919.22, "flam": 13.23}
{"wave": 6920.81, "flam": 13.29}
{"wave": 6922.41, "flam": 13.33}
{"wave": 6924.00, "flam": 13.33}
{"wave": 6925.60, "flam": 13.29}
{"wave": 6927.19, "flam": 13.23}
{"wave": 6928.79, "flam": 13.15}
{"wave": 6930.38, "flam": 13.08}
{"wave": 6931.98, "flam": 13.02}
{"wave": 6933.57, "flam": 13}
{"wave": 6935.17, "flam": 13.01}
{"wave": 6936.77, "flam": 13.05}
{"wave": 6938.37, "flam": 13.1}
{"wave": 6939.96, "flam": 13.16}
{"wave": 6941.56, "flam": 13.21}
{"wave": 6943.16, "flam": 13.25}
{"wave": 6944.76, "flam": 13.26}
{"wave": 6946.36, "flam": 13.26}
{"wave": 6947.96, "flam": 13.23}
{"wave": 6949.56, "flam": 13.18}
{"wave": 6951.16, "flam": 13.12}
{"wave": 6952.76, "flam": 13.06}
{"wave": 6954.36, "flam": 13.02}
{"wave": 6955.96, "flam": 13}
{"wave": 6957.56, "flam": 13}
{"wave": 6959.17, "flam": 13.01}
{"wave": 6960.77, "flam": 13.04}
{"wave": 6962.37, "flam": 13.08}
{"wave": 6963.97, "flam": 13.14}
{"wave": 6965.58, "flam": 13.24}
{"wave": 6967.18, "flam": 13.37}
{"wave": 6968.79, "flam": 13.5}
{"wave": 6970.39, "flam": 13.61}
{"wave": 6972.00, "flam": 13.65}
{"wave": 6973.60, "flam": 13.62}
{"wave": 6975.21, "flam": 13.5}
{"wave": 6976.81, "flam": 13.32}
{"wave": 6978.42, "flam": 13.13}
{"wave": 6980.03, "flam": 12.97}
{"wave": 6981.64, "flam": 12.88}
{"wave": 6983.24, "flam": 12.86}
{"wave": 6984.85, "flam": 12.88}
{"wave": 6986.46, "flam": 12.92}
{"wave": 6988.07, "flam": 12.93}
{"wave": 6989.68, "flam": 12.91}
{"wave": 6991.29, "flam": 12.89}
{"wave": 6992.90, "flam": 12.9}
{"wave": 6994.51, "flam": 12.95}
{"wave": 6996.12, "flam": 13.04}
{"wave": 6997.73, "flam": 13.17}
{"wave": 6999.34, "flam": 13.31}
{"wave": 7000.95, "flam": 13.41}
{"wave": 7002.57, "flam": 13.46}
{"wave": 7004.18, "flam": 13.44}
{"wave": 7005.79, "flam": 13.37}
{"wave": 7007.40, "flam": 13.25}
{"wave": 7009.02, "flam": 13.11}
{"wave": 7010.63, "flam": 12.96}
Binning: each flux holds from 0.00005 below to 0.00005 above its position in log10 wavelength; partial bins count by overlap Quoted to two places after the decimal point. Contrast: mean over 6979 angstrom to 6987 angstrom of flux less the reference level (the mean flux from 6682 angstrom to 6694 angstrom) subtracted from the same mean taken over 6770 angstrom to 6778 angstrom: 0.32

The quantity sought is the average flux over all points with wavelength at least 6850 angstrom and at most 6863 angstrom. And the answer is 13.2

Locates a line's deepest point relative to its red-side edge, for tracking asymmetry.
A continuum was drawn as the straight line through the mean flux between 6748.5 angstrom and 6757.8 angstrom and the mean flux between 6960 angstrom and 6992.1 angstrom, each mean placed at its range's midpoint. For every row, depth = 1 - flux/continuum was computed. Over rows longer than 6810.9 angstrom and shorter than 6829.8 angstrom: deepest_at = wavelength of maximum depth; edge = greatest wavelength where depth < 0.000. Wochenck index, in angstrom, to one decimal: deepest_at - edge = -11.0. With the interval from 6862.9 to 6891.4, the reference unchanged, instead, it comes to -12.7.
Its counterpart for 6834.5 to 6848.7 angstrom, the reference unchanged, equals 7.9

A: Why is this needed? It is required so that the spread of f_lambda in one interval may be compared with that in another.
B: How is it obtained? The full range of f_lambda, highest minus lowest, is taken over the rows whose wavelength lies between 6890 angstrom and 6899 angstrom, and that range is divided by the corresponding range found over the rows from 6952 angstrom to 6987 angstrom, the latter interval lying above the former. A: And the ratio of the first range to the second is 0.11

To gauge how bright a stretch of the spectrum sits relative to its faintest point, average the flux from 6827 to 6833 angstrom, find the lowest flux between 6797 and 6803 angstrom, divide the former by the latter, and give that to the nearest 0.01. 1.01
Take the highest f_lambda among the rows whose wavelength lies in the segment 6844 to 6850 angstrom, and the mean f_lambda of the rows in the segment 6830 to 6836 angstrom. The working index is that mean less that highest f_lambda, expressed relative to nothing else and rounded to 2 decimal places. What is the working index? 0.59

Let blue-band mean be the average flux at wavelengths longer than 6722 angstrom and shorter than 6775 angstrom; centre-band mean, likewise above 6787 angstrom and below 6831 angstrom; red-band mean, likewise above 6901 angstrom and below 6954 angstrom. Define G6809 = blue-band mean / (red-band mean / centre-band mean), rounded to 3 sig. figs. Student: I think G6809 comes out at 13.8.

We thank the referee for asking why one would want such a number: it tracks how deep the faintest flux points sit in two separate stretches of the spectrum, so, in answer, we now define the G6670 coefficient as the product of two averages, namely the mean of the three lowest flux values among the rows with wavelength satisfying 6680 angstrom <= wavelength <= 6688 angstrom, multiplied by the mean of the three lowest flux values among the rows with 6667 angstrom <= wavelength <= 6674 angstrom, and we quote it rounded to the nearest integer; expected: 189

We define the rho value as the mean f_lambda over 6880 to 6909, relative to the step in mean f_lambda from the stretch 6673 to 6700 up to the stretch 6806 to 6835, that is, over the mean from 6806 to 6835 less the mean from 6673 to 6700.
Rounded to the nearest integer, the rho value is -55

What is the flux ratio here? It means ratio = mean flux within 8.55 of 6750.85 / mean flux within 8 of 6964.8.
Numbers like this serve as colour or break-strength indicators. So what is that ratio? 1.018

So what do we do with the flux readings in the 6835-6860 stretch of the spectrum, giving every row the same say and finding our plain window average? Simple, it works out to 13.0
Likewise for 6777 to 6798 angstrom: 13.3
